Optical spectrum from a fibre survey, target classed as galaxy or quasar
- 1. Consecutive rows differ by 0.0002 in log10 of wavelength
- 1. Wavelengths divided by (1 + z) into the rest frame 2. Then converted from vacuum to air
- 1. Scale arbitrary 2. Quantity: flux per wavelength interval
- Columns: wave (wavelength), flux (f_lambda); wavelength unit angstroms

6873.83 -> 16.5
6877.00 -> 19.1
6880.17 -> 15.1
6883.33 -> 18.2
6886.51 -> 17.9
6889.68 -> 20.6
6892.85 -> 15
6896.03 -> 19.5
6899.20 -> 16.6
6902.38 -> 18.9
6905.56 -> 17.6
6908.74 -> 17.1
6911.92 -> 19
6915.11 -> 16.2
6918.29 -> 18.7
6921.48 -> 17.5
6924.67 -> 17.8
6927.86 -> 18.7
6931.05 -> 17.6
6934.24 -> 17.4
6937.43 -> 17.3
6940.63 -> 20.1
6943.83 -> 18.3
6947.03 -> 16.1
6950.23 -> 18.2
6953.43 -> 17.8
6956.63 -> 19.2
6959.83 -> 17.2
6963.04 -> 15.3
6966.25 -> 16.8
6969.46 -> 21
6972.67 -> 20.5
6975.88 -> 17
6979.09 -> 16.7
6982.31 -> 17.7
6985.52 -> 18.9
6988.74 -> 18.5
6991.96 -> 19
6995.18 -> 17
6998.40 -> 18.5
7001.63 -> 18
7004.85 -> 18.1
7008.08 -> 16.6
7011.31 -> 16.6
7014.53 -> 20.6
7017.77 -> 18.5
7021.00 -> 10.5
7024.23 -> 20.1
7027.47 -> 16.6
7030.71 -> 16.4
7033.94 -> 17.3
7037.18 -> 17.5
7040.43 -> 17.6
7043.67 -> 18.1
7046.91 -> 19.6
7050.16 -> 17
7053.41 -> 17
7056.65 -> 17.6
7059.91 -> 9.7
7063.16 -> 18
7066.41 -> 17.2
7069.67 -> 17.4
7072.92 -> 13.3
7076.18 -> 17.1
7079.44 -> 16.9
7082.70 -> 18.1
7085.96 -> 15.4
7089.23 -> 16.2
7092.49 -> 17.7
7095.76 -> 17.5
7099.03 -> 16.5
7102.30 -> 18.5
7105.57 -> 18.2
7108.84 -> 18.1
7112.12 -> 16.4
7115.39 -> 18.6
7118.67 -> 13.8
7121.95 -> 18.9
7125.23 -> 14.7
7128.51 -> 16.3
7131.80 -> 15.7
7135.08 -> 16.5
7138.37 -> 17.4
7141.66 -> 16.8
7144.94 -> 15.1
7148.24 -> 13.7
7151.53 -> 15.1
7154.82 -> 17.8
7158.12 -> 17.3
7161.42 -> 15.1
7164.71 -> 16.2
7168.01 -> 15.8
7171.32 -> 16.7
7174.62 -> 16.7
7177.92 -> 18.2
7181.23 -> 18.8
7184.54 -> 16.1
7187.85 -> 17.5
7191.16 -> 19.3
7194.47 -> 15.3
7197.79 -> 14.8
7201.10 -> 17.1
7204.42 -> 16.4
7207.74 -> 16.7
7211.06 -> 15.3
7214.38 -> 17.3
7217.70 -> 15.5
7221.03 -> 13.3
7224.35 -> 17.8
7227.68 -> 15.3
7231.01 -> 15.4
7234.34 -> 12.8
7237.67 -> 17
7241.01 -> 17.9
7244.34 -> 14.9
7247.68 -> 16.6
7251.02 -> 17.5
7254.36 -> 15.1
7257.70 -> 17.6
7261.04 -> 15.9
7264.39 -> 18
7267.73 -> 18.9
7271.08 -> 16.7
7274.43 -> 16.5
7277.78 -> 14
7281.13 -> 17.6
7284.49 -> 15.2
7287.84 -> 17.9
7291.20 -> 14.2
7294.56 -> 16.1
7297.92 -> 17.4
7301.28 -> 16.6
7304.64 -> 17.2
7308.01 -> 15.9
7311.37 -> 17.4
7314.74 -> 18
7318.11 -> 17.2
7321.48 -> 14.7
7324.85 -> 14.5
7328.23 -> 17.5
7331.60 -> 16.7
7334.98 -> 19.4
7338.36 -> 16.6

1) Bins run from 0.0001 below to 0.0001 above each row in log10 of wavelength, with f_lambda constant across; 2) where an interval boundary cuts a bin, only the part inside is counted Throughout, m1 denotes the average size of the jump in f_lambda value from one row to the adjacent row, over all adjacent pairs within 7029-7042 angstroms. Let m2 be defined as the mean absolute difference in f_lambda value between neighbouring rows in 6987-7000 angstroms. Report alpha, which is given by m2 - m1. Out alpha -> 0.9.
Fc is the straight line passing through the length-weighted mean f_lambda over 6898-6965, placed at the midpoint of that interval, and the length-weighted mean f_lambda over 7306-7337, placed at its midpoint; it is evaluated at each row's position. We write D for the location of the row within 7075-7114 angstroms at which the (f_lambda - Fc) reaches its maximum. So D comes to 7102.30 angstroms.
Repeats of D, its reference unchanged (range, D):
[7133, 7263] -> 7191.16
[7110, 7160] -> 7121.95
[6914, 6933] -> 6927.86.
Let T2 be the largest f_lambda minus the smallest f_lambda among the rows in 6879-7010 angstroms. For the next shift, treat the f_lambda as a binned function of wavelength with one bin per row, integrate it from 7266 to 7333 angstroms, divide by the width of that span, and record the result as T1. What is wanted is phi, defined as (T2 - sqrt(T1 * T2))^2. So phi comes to 15.6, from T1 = 16.5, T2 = 6.0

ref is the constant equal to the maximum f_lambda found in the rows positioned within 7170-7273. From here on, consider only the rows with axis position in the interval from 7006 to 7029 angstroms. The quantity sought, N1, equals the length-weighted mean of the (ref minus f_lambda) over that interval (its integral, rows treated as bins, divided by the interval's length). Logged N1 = 2.2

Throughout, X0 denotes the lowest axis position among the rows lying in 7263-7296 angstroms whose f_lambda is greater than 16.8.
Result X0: 7264.39 angstroms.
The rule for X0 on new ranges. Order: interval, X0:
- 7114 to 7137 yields 7115.39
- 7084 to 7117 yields 7092.49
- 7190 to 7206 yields 7191.16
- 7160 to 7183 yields 7177.92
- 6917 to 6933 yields 6918.29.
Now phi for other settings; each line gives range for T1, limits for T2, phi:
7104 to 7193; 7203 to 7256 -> 17.0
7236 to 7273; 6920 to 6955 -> 17.9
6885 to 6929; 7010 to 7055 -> 11.3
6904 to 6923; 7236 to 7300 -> 19.4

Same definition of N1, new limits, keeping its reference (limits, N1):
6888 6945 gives 1.3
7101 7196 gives 2.6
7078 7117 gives 2.0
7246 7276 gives 2.3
